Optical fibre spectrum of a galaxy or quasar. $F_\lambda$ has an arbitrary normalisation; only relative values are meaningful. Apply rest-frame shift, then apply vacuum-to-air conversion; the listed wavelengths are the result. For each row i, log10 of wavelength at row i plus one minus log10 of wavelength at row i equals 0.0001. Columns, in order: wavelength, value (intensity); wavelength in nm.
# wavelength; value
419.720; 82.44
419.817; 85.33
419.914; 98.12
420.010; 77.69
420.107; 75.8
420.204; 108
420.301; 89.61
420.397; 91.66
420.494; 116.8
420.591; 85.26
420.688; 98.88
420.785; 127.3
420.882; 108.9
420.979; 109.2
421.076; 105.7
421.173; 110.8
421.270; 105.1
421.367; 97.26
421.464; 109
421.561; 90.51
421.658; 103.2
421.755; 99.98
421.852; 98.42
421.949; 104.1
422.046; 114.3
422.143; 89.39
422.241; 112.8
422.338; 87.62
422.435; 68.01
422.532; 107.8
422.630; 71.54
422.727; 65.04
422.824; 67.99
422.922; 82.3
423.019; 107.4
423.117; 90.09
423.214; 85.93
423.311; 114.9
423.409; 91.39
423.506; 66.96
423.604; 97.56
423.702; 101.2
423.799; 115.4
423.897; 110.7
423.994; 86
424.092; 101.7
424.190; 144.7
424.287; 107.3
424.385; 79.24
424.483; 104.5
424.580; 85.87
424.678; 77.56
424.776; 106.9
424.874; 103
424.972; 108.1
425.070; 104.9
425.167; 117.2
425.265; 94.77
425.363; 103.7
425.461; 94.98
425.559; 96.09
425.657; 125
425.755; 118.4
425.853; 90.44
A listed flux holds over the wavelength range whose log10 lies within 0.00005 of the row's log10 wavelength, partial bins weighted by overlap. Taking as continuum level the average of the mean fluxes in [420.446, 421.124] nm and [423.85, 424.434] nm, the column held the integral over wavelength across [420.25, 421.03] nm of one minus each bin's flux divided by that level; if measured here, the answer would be 0.020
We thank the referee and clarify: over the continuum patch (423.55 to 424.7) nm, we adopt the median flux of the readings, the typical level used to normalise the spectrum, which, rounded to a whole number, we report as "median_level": 101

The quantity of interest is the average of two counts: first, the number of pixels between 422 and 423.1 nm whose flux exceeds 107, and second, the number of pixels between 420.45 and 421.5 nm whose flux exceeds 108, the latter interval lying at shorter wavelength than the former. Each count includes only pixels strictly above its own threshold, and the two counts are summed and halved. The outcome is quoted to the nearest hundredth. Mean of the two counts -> 5.00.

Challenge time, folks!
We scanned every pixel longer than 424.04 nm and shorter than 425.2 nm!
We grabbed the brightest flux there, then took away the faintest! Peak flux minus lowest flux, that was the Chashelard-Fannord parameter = 67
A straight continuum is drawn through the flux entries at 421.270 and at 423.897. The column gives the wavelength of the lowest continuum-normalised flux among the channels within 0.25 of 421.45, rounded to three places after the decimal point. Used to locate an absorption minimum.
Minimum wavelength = 421.561 nm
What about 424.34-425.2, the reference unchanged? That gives 424.678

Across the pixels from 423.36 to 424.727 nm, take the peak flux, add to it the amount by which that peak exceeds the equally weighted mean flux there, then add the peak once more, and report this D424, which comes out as 336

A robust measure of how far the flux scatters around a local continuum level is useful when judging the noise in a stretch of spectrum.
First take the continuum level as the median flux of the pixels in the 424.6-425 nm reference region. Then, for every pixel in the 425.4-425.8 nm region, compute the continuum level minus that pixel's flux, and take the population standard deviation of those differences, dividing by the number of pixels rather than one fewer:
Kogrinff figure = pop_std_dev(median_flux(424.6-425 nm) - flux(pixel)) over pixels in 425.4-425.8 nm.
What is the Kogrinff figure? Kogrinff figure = 13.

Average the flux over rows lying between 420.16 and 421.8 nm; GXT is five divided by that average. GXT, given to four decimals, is 0.0484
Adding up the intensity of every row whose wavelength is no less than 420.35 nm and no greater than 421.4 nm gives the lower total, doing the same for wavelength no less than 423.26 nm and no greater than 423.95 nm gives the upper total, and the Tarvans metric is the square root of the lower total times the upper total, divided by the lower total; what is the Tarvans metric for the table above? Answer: 0.78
